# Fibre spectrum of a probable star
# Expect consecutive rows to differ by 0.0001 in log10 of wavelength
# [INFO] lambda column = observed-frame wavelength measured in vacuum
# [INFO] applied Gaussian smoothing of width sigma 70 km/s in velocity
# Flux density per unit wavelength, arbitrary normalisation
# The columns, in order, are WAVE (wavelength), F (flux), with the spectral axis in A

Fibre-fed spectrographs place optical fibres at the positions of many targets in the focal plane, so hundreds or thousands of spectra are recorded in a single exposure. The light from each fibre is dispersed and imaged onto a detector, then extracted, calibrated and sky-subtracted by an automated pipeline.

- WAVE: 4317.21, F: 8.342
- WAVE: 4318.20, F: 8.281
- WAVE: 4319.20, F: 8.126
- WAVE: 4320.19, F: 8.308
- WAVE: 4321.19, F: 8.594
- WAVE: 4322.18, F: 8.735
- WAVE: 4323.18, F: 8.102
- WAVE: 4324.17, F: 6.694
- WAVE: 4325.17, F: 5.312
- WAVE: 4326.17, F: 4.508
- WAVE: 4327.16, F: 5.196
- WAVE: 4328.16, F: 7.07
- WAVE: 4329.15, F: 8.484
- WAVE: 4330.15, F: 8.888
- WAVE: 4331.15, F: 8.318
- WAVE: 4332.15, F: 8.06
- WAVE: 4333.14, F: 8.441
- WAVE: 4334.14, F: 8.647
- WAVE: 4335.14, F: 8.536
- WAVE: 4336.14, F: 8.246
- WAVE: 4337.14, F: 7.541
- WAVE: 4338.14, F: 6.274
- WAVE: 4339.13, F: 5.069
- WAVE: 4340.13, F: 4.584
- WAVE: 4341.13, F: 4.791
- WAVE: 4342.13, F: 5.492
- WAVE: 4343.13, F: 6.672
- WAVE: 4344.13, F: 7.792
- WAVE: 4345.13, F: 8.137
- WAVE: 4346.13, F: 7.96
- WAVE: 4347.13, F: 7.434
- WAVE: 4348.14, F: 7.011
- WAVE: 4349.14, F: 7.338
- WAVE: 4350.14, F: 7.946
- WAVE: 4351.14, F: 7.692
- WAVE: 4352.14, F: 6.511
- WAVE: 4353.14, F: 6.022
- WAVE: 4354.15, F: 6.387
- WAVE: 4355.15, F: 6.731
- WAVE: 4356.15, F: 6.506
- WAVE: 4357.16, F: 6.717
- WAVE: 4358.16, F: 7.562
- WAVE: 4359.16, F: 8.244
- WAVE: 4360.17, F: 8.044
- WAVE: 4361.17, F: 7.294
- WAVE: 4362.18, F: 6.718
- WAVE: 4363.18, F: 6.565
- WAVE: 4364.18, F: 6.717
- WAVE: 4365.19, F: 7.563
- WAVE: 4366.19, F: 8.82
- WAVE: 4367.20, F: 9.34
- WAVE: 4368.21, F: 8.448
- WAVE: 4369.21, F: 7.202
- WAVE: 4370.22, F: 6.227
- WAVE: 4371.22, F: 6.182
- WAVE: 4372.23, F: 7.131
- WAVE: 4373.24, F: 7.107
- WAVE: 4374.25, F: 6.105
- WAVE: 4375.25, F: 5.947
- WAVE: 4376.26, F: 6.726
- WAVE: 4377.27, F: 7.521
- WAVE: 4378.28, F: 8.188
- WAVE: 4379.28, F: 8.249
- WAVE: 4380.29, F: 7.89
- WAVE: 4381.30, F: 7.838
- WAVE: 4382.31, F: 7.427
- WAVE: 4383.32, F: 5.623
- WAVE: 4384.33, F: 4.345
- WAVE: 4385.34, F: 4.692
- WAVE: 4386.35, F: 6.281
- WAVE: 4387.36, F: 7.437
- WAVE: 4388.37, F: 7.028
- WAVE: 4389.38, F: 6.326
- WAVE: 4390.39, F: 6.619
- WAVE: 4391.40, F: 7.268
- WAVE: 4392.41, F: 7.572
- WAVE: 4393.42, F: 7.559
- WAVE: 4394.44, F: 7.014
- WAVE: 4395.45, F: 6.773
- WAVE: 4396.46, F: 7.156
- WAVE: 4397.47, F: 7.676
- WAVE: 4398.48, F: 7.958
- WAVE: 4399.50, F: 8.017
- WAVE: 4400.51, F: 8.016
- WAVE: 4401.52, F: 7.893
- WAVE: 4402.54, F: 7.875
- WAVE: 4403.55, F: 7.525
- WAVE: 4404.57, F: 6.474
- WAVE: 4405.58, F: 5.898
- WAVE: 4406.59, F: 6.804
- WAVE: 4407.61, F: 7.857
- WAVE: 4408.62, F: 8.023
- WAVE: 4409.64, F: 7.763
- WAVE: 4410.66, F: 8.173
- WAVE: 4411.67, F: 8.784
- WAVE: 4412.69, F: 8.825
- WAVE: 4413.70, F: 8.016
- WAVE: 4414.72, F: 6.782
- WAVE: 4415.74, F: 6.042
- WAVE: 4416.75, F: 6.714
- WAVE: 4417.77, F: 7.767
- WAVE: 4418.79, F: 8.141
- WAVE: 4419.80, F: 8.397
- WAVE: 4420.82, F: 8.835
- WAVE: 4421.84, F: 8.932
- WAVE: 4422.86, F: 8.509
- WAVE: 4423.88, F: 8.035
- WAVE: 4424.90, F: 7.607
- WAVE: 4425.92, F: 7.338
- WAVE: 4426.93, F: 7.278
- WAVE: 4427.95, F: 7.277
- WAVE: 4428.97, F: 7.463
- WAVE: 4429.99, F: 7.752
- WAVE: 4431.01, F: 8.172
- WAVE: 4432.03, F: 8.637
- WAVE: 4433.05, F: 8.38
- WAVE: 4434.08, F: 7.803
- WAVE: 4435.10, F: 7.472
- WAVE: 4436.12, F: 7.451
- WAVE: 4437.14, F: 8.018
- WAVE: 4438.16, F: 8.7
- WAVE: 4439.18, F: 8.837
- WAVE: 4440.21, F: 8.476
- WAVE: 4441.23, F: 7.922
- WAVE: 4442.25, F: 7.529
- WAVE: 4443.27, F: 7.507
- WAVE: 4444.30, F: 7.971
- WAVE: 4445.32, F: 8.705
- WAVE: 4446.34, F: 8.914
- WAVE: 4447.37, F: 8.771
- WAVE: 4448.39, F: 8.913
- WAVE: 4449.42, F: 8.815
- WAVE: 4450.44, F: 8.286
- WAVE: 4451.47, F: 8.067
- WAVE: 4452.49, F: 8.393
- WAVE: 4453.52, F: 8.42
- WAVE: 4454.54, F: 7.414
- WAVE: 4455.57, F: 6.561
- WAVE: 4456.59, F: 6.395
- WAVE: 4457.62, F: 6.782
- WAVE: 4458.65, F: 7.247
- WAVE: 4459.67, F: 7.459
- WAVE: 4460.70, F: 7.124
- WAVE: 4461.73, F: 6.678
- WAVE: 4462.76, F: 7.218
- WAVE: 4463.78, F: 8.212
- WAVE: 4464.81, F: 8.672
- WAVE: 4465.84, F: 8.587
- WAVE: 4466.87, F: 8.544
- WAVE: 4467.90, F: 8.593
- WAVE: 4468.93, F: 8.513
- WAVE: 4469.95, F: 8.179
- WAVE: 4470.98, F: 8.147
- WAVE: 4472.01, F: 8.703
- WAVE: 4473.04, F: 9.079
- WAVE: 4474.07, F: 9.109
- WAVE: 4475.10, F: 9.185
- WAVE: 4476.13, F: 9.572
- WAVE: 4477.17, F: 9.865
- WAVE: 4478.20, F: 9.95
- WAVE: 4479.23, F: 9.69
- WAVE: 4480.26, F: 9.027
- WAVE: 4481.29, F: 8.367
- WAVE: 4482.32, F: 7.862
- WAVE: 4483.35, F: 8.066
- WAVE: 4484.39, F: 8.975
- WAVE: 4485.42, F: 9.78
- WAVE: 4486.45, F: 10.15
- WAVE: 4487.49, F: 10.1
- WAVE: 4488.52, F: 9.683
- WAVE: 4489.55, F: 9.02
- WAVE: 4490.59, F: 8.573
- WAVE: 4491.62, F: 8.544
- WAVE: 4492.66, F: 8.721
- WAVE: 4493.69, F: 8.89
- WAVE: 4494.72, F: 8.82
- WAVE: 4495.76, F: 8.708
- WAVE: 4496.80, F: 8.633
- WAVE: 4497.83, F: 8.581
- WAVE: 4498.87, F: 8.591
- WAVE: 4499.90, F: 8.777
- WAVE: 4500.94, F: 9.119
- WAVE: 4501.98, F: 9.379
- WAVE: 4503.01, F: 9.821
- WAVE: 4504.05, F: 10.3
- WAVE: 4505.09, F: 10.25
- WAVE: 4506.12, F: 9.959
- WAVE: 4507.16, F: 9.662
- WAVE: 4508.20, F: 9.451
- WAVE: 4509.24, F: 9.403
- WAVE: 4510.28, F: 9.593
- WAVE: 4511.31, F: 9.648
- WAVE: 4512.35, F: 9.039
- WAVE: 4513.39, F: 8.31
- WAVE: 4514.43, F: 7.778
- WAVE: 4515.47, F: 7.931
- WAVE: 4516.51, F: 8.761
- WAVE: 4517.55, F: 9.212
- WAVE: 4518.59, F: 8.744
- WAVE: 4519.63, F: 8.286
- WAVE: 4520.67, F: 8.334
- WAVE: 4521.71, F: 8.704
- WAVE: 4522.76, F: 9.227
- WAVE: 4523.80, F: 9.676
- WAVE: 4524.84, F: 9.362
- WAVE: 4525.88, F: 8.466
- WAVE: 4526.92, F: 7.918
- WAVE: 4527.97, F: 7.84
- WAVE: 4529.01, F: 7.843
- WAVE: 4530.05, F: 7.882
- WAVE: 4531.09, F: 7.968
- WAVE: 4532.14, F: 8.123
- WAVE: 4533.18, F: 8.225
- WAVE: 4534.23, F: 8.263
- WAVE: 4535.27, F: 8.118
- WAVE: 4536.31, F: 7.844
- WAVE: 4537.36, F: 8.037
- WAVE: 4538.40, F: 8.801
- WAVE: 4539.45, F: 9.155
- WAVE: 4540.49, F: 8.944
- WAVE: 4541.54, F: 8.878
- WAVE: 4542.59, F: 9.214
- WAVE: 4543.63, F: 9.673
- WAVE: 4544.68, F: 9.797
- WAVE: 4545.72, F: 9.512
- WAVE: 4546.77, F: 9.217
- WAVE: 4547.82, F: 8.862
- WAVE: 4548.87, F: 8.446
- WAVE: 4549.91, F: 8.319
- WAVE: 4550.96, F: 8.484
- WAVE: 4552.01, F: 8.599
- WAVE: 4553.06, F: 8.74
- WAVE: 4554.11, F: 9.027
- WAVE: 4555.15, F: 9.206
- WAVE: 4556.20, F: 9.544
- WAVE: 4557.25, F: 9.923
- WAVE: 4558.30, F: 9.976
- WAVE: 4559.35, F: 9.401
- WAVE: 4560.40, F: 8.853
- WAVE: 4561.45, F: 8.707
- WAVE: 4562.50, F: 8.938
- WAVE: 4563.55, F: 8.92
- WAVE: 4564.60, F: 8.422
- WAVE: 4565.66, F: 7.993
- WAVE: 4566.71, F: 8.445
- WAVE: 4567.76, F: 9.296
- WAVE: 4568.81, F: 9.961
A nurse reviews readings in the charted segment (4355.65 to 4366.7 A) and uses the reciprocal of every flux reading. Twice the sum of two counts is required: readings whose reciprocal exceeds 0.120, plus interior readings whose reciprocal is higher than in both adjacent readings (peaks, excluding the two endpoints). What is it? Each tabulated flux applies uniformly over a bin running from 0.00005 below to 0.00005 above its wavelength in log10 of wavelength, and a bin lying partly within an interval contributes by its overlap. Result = 22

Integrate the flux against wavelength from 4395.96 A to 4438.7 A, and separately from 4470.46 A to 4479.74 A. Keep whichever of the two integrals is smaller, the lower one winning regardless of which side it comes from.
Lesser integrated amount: 86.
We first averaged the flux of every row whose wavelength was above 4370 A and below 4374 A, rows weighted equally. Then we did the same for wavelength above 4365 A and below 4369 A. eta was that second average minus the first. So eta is 1.9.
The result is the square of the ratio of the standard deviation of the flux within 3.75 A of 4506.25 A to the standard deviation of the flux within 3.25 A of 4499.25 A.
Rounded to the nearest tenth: 1.2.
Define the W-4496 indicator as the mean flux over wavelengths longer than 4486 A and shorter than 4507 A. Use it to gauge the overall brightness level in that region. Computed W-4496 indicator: 9.2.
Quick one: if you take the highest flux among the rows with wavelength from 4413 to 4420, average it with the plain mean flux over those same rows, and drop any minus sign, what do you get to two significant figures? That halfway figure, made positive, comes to 7.9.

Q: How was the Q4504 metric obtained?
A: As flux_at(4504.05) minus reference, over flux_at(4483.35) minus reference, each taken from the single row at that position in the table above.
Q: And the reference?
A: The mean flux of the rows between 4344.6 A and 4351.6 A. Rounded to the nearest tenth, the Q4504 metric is 6.3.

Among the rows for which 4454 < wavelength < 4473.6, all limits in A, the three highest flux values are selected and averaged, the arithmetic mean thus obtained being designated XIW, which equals 8.8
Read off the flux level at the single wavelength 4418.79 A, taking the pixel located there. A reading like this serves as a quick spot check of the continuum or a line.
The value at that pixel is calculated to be 8.141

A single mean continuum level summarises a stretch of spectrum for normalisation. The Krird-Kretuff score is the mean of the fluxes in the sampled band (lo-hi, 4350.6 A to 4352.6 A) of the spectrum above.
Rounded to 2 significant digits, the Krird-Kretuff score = 7.1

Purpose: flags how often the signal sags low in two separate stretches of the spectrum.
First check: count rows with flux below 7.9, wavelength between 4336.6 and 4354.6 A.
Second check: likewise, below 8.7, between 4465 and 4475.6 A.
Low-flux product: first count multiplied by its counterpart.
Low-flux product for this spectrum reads 90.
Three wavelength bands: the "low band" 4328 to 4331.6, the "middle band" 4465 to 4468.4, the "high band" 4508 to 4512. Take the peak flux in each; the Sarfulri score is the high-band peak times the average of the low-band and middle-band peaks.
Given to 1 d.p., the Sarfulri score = 84.3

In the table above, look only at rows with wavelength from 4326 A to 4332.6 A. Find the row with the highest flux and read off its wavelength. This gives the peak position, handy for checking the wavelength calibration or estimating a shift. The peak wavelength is 4330.15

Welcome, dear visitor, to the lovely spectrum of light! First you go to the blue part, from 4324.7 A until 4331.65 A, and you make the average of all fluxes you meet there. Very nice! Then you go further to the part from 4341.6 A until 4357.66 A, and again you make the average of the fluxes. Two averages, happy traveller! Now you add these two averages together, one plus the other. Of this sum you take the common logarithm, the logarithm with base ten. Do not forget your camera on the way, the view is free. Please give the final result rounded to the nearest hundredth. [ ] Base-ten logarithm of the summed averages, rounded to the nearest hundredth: 1.14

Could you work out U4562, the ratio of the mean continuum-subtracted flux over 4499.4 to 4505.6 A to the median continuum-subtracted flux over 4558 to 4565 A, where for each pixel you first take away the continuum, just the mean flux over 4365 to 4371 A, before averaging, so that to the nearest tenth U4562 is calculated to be 1.7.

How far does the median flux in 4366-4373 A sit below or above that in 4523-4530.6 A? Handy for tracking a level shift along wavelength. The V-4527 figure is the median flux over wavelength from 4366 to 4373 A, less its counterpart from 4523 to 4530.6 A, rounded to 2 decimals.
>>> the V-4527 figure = -0.72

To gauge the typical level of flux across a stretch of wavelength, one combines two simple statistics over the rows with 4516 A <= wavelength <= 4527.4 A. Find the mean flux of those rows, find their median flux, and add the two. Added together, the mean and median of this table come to 17.5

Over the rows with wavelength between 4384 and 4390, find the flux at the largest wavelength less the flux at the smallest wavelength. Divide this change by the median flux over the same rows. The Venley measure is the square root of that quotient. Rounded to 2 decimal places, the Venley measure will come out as 0.56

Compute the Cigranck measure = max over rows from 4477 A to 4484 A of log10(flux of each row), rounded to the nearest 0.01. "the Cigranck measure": 1.00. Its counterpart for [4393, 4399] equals 0.90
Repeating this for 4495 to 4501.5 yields 0.96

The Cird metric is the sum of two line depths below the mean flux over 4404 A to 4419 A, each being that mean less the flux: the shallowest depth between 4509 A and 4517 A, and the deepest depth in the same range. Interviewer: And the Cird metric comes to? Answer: -2.5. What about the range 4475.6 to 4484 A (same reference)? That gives -2.9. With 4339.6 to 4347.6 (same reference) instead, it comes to 2.2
